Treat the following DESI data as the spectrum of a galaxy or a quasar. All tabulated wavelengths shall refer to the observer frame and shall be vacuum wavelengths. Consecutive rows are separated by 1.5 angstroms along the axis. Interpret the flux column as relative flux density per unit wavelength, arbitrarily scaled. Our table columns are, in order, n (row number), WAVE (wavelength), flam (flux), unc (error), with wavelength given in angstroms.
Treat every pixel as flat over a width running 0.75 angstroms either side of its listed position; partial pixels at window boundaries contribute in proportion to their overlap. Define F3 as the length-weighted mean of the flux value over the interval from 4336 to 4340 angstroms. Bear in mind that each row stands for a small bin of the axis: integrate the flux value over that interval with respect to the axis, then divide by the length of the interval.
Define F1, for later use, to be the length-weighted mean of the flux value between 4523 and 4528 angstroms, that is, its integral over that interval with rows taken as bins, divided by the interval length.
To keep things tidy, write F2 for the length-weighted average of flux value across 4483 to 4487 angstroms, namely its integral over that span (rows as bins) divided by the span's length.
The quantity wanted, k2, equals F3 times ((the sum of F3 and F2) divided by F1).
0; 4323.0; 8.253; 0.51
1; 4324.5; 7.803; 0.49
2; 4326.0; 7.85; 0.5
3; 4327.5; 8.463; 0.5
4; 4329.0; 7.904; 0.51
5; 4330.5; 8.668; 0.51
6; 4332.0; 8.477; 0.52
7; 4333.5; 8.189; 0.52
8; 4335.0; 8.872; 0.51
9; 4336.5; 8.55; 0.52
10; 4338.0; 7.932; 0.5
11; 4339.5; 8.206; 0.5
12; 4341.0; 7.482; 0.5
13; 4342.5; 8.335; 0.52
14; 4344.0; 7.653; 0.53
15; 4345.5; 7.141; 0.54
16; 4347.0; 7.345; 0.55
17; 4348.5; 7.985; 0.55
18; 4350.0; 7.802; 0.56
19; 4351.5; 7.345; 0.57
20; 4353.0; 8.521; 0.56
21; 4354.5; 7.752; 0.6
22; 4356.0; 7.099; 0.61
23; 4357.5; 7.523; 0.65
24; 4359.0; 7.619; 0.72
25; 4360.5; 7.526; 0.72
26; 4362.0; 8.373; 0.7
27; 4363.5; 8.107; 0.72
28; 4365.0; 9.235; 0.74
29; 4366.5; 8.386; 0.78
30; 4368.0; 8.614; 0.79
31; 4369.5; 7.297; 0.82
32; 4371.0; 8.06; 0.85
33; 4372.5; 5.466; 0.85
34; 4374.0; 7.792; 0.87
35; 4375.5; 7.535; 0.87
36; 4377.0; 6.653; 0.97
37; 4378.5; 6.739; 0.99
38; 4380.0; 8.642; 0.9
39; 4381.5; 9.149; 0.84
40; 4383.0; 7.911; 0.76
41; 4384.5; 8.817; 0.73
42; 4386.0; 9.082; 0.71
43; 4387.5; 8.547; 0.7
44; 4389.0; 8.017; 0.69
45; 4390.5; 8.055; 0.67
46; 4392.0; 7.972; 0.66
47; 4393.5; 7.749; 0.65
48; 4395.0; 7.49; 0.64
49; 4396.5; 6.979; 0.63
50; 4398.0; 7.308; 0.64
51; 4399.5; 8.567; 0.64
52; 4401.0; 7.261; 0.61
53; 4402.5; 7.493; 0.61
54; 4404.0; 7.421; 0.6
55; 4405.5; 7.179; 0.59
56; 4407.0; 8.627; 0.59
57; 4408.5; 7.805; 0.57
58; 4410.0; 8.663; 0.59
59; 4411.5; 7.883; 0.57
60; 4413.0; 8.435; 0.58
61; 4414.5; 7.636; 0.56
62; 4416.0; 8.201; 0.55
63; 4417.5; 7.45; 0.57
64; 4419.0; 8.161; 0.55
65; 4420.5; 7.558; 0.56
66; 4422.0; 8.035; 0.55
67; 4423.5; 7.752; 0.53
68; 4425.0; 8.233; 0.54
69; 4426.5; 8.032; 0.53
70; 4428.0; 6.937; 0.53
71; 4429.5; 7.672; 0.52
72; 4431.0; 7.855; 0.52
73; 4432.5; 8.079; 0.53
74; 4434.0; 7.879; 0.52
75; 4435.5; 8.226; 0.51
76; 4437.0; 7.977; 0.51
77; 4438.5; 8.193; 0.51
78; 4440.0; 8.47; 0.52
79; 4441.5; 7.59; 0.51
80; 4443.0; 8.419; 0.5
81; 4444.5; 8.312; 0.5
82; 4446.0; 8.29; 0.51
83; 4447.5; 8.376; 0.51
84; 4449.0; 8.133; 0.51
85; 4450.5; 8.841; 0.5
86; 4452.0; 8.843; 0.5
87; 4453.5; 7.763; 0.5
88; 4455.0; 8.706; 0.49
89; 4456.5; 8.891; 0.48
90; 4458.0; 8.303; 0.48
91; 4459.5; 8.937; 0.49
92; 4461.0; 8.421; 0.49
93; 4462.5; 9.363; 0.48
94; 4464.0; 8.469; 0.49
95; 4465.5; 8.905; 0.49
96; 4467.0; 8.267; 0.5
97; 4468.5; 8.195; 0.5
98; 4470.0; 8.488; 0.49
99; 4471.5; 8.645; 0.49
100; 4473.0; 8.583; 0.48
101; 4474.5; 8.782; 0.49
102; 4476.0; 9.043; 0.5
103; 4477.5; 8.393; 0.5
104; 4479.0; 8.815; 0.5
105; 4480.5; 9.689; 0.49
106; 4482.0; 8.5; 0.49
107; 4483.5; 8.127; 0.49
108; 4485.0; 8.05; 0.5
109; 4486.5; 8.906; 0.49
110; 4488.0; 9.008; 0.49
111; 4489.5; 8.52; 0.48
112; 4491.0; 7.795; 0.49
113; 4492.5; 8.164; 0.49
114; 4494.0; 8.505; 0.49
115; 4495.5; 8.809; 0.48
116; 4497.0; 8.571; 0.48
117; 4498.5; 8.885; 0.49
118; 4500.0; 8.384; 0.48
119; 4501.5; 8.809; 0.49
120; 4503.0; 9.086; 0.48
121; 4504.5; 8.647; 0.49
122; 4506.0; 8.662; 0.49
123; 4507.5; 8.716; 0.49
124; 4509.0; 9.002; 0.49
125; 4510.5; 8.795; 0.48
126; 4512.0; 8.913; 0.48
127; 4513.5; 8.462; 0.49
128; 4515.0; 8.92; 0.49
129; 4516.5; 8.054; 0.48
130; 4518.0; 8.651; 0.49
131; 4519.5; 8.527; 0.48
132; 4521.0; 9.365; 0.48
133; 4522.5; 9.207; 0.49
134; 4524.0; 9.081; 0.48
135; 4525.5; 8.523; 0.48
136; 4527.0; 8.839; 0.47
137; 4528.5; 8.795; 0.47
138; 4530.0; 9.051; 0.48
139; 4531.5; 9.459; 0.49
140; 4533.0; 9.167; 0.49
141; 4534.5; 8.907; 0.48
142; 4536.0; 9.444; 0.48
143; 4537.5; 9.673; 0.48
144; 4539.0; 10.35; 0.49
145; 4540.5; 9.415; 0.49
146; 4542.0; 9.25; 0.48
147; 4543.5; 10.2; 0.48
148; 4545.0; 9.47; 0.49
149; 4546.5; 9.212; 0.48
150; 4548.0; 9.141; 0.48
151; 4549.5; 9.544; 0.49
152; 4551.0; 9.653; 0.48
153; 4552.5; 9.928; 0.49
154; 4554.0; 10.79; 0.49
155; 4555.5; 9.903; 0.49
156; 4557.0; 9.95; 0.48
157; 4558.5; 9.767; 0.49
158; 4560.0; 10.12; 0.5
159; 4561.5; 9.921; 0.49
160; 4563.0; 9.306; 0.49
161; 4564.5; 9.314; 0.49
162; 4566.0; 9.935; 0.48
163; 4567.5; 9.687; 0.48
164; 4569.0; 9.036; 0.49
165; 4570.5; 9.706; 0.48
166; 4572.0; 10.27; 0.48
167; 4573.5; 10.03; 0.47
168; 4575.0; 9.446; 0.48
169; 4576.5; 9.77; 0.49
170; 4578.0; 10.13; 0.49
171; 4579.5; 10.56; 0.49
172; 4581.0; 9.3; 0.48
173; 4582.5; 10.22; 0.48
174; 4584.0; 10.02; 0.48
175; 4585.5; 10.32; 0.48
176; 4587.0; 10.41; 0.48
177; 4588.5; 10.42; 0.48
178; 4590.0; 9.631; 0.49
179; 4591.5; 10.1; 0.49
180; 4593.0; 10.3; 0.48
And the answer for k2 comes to 15.4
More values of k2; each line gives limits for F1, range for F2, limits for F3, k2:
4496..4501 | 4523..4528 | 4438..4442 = 15.9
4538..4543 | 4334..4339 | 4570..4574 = 19.1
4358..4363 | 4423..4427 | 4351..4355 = 16.1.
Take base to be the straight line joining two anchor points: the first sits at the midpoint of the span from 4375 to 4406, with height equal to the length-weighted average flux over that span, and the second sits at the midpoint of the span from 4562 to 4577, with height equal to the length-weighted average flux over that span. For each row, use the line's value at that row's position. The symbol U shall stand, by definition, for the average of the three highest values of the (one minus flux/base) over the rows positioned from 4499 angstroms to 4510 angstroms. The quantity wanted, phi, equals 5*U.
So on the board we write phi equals 0.23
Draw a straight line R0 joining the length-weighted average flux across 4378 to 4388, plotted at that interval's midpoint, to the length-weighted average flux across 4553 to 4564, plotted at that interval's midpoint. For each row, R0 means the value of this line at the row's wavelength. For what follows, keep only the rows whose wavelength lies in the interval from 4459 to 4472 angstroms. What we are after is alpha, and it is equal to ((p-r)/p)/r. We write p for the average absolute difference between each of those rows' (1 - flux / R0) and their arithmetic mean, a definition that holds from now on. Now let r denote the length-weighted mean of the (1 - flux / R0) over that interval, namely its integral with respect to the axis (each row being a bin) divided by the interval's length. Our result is -12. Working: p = 0.034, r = 0.06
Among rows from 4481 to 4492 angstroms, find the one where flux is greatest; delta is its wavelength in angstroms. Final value 4488.0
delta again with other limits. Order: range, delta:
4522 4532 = 4531.5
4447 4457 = 4456.5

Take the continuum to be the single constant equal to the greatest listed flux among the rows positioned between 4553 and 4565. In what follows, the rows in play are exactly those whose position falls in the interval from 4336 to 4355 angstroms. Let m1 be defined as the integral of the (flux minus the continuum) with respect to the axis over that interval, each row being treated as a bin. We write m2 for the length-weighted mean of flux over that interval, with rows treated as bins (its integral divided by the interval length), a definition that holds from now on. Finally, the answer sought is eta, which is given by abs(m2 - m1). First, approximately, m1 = -56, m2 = 7.8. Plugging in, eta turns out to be 64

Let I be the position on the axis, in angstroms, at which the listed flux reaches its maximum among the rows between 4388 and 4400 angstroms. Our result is 4399.5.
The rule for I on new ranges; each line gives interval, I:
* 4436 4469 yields 4462.5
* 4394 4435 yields 4410.0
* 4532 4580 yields 4554.0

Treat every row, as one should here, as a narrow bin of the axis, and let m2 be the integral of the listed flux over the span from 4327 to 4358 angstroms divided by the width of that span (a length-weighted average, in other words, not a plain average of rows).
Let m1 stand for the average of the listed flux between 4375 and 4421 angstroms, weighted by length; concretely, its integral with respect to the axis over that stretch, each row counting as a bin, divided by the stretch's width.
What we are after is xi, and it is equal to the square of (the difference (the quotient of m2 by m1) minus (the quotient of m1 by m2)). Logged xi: 0.00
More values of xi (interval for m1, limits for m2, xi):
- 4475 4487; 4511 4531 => 0.00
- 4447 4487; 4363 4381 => 0.05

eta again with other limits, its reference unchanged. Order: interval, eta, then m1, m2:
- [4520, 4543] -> 45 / -36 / 9.2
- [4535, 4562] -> 38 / -28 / 9.8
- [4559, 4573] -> 25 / -15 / 9.7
